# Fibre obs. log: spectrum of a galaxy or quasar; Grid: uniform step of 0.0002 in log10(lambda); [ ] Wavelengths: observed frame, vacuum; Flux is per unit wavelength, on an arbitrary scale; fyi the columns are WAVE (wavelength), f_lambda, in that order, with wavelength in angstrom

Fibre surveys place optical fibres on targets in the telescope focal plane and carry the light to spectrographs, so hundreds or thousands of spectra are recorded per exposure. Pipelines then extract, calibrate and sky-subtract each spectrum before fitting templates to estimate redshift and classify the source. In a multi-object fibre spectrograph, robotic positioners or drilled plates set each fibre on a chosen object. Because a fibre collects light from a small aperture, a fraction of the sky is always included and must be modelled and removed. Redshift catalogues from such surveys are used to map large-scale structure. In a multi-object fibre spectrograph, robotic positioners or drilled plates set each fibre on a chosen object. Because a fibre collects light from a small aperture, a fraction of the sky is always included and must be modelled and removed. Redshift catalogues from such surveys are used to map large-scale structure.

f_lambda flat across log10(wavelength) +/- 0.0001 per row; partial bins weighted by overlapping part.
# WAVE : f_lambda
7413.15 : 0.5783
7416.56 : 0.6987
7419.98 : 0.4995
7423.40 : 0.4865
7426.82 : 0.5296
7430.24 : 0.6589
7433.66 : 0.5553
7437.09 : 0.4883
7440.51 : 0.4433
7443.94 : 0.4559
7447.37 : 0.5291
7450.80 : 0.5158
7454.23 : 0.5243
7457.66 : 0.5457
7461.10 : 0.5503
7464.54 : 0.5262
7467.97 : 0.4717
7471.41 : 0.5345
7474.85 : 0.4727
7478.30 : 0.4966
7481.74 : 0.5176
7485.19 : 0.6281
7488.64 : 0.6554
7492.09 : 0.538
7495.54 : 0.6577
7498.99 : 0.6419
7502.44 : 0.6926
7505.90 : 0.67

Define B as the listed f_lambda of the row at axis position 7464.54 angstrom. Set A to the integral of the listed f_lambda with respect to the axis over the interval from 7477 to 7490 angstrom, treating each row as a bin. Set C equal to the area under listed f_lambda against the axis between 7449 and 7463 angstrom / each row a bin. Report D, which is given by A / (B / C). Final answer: 106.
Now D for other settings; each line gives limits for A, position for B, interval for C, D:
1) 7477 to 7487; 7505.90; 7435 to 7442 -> 27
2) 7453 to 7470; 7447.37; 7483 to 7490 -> 75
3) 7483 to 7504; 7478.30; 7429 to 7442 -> 186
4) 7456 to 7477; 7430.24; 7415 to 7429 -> 128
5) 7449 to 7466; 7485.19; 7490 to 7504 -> 128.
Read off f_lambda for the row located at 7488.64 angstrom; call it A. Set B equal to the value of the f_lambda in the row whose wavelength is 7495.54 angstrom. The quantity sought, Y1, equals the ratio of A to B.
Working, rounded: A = 0.6554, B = 0.6577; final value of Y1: 1.00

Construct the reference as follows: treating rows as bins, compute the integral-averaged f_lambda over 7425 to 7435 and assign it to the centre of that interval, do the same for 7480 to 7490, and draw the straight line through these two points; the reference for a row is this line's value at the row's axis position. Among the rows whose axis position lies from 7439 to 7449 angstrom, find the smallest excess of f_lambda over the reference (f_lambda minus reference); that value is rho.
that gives -0.14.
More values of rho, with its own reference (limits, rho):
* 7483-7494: -0.06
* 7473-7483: -0.12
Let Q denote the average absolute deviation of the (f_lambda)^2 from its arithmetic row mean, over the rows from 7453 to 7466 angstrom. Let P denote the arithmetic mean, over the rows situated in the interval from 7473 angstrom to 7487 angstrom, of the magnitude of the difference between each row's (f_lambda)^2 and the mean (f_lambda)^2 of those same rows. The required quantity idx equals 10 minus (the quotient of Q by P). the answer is 9.8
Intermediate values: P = 0.06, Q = 0.01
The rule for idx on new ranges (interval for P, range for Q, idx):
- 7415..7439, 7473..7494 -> 9.1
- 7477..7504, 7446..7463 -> 9.8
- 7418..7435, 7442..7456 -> 9.6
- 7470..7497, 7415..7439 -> 8.9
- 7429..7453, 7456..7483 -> 9.5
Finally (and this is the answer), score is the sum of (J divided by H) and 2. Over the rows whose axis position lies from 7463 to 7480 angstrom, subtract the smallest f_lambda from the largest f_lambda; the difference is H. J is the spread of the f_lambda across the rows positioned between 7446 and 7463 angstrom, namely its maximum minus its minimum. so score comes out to 2.55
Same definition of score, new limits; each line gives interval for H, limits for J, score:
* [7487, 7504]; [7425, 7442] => 3.39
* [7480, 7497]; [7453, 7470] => 2.56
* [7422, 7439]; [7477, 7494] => 2.92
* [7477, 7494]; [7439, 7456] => 2.54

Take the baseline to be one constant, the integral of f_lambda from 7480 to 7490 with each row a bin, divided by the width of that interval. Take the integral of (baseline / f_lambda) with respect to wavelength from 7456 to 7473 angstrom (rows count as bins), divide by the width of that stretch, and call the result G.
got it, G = 1.14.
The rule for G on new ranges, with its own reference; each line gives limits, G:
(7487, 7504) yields 0.95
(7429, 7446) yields 1.18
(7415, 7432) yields 1.07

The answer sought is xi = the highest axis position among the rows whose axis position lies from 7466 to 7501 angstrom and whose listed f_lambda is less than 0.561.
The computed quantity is 7492.09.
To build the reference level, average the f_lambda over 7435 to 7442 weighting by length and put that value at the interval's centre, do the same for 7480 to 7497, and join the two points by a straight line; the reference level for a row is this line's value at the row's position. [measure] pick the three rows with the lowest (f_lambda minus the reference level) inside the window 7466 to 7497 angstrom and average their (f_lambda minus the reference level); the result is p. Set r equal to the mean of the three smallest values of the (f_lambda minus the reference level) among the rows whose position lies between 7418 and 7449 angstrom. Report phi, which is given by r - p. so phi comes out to 0.07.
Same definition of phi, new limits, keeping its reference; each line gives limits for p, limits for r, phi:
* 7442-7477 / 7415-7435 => 0.14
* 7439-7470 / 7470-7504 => -0.03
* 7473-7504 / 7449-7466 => 0.08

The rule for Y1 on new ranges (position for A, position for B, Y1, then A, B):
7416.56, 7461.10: 1.27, 0.6987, 0.5503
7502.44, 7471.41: 1.30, 0.6926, 0.5345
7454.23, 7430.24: 0.80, 0.5243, 0.6589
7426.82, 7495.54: 0.81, 0.5296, 0.6577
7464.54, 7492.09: 0.98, 0.5262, 0.538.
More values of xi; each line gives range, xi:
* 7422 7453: 7450.80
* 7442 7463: 7461.10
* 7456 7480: 7478.30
